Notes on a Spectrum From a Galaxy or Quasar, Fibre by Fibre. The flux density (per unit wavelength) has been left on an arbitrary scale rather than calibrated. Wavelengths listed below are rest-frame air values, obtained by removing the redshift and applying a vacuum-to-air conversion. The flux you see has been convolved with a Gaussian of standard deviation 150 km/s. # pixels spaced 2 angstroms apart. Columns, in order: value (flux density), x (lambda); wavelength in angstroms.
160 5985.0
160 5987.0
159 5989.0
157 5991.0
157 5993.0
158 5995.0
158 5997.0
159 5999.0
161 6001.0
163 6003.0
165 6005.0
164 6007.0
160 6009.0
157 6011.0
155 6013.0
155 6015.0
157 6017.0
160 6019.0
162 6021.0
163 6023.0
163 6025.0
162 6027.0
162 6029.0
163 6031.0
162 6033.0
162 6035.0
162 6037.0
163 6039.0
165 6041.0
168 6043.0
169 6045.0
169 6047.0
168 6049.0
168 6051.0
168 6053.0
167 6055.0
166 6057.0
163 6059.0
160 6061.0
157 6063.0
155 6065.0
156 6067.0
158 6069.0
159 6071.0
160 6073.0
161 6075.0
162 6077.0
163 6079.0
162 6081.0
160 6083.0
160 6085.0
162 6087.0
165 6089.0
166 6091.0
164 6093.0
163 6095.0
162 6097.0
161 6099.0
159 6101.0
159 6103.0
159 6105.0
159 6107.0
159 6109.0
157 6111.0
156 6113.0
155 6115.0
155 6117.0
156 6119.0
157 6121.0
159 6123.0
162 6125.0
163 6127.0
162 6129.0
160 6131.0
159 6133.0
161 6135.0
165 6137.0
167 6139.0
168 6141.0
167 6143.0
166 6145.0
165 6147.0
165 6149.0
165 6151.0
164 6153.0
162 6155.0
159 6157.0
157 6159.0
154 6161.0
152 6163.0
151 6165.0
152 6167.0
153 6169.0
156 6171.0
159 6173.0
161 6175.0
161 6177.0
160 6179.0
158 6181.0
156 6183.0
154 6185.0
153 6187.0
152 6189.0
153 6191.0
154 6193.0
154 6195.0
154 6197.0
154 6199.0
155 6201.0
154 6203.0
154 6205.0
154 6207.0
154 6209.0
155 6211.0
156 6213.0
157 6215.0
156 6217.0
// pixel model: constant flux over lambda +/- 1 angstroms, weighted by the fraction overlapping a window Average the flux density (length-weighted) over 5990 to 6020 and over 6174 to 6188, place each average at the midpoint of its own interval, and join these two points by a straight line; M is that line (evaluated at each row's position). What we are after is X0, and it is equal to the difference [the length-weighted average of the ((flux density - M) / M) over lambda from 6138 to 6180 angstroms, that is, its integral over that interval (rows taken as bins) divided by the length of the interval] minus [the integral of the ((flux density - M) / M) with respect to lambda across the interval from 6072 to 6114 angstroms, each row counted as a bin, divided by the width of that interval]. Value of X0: -0.001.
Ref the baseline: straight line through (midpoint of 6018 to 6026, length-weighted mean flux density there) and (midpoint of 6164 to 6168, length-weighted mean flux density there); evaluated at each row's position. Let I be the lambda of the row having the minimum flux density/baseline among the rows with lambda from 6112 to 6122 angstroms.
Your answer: 6115.0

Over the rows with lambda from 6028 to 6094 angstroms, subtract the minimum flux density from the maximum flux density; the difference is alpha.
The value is 14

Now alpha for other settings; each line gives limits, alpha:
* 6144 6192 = 15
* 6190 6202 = 2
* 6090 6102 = 7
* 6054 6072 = 12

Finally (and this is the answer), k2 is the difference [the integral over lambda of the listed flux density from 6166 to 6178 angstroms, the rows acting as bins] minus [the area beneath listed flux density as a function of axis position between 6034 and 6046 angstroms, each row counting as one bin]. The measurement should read -94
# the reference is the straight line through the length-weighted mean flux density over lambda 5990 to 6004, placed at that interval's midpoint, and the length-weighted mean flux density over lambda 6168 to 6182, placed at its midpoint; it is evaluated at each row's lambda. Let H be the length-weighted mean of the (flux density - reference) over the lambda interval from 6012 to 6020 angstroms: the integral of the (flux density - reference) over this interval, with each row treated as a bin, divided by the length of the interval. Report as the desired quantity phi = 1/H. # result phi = -0.46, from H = -2.2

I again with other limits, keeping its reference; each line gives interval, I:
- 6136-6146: 6137.0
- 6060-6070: 6065.0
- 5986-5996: 5991.0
